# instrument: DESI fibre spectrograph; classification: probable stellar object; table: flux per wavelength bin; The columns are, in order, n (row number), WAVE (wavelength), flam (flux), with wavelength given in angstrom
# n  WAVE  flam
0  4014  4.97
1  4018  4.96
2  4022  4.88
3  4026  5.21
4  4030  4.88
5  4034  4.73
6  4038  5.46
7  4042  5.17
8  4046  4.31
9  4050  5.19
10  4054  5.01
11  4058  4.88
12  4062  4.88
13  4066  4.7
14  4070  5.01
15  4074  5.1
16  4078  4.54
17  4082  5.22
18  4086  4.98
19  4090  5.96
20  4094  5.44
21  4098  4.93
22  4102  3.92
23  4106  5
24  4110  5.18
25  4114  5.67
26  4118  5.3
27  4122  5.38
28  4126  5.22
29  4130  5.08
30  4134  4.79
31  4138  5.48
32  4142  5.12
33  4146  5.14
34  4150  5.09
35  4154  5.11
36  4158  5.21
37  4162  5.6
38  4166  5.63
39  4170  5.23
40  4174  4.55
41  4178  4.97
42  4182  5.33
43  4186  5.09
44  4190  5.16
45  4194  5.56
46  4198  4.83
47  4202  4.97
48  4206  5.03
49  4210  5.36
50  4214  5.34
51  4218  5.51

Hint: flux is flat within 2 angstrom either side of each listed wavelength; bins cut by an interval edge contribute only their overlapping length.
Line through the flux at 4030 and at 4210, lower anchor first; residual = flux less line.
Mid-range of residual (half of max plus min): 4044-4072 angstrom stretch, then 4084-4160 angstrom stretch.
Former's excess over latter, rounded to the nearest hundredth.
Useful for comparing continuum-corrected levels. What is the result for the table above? -0.06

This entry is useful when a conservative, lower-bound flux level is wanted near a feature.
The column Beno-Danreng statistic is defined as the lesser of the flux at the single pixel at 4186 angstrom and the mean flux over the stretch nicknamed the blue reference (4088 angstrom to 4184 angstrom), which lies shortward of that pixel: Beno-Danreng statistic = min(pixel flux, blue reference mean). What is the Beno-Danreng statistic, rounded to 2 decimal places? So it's 5.09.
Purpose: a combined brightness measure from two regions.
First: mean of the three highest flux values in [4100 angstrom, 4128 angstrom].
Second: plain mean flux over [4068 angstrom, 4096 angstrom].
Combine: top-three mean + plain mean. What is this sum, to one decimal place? 10.6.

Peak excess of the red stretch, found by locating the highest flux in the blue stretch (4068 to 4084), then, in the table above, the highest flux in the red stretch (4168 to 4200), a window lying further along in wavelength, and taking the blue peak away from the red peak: 0.34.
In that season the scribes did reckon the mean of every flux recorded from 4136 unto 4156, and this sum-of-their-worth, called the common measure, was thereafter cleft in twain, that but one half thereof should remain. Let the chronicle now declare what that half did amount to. 2.59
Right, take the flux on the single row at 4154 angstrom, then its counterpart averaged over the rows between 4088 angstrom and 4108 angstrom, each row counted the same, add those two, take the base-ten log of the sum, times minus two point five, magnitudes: -2.52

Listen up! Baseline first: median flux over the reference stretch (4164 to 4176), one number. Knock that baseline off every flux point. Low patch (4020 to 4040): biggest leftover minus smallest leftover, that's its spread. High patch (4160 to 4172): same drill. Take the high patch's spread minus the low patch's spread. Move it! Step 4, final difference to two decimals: -0.33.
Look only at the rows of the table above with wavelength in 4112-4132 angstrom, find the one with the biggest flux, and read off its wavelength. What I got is 4114 angstrom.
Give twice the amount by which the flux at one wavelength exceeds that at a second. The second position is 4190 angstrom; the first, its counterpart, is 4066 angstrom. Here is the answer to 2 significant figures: -0.92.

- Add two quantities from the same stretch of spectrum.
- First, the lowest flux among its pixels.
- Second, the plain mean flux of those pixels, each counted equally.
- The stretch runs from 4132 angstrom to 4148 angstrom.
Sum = 9.92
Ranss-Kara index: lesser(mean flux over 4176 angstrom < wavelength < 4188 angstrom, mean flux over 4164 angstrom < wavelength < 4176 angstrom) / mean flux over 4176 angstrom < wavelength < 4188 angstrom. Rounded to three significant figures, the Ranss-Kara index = 1.00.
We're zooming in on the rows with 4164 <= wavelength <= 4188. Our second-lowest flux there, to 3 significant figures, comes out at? 4.97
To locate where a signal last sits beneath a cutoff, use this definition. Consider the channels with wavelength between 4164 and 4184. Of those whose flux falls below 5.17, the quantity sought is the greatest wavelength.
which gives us 4178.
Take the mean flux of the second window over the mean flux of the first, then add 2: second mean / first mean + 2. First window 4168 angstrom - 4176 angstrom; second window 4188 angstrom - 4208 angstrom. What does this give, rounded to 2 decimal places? 3.04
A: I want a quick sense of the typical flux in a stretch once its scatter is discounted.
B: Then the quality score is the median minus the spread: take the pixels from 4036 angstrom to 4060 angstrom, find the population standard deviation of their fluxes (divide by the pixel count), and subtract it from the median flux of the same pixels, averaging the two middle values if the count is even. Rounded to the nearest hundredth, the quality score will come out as 4.73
